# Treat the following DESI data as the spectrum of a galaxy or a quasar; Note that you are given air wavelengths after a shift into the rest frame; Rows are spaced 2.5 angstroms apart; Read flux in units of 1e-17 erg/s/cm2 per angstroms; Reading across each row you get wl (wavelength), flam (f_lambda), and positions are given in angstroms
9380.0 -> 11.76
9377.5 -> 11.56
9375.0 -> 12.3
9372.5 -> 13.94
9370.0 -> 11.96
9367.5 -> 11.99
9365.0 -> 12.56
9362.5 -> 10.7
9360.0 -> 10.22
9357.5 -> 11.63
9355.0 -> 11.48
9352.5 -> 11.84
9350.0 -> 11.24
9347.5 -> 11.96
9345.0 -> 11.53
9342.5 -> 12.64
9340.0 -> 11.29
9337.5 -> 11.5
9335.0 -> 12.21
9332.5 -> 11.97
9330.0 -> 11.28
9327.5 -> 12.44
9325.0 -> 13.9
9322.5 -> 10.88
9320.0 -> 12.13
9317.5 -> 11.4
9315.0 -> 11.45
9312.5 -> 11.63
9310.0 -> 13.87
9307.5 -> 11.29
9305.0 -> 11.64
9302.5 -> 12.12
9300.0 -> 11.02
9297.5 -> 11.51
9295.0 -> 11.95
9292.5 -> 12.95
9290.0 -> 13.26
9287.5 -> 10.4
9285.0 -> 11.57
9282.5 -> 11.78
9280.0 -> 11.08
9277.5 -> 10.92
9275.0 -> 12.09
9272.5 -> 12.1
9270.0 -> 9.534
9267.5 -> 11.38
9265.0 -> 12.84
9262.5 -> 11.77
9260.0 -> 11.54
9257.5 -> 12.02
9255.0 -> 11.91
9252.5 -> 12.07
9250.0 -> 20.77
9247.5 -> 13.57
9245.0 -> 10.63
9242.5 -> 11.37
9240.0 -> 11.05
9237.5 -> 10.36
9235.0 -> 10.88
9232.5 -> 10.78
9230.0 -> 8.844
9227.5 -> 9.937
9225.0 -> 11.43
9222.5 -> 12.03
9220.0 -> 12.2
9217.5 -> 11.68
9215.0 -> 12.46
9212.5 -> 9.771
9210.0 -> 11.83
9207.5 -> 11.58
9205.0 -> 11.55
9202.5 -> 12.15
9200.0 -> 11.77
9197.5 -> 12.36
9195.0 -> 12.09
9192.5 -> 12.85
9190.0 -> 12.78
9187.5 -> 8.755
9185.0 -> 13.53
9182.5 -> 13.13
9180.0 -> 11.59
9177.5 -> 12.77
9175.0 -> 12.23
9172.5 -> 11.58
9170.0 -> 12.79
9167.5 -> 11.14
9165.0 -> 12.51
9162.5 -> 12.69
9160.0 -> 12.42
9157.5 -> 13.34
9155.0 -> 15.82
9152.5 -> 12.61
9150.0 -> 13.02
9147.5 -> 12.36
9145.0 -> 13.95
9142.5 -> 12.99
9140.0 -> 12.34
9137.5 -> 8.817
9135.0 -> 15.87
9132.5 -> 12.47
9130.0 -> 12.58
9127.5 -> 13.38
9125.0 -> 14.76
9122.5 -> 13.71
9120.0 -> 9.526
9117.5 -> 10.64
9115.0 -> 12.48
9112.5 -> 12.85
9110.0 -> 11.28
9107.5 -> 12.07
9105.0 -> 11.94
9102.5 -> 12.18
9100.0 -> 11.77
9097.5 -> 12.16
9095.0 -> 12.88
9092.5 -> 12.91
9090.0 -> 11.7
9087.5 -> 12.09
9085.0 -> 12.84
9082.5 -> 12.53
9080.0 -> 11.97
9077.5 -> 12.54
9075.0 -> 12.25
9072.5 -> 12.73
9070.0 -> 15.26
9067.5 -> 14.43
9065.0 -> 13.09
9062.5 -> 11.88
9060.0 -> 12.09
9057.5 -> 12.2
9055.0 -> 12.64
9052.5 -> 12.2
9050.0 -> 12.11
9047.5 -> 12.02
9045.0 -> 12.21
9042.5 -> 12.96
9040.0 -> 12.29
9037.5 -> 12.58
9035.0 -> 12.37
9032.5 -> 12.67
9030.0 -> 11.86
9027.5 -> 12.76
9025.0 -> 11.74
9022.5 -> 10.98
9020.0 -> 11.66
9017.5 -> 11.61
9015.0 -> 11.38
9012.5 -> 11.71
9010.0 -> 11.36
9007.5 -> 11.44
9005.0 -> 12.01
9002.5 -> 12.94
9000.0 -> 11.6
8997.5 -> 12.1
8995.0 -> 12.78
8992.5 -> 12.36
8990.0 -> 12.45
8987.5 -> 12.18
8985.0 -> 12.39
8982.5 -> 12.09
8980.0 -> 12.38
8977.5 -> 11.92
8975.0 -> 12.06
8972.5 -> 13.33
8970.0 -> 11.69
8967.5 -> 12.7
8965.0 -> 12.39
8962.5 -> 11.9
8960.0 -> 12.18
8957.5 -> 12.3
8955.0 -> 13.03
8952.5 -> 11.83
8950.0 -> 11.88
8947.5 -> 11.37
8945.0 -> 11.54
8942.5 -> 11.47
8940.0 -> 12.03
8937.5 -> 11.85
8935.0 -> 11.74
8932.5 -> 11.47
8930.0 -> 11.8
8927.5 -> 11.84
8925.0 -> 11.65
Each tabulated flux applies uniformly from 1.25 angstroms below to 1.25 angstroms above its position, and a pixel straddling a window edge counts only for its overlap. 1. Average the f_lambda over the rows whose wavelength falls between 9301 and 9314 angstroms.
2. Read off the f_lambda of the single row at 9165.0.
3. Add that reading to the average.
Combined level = 24.6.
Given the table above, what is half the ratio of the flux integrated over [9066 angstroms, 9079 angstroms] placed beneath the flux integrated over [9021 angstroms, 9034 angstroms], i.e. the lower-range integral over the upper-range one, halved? 0.45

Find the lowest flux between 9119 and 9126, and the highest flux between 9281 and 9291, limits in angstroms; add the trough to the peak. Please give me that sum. 22.8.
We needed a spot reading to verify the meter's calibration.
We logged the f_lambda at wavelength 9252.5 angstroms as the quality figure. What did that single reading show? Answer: 12.07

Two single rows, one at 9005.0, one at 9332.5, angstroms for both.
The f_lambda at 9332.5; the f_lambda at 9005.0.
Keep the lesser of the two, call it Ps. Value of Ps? 12.0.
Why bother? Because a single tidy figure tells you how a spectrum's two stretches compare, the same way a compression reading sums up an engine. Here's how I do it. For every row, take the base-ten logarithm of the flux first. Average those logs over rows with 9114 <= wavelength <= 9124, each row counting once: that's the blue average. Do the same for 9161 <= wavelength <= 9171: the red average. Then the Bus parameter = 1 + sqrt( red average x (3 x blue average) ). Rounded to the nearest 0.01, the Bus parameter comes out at 2.86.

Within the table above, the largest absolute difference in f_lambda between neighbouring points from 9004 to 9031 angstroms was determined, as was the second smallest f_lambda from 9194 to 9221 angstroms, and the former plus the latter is 12.6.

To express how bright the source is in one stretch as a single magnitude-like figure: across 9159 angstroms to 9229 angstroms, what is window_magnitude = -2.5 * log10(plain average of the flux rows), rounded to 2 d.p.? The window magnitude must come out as -2.69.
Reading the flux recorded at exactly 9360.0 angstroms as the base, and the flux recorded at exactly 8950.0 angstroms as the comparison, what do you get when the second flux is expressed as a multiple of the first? 1.16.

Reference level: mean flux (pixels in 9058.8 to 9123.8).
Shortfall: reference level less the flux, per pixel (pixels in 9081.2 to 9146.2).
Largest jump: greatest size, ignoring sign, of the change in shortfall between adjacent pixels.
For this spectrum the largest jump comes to 7.1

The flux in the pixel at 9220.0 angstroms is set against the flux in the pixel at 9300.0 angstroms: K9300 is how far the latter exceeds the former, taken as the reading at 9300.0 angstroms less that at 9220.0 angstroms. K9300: -1.2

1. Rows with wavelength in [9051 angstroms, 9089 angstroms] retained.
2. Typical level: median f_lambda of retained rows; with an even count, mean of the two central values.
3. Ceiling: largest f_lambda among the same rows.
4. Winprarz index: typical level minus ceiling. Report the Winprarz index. -2.7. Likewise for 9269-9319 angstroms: -2.3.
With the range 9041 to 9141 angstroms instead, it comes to -3.6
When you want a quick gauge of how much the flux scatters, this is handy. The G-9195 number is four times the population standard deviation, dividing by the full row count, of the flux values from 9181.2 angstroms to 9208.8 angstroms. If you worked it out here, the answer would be 4.8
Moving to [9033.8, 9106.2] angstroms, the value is 3.0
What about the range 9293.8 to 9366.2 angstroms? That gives 3.1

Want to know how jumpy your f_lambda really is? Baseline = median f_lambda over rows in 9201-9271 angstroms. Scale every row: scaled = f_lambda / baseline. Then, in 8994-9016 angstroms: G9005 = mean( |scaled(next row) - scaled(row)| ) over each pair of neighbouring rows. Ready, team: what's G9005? 0.05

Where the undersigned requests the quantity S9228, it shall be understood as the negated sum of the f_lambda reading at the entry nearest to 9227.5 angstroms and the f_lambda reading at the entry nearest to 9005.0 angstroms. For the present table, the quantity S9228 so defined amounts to -21.9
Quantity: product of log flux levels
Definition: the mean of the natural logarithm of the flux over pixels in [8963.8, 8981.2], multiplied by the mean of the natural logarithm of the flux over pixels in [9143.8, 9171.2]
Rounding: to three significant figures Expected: 6.43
